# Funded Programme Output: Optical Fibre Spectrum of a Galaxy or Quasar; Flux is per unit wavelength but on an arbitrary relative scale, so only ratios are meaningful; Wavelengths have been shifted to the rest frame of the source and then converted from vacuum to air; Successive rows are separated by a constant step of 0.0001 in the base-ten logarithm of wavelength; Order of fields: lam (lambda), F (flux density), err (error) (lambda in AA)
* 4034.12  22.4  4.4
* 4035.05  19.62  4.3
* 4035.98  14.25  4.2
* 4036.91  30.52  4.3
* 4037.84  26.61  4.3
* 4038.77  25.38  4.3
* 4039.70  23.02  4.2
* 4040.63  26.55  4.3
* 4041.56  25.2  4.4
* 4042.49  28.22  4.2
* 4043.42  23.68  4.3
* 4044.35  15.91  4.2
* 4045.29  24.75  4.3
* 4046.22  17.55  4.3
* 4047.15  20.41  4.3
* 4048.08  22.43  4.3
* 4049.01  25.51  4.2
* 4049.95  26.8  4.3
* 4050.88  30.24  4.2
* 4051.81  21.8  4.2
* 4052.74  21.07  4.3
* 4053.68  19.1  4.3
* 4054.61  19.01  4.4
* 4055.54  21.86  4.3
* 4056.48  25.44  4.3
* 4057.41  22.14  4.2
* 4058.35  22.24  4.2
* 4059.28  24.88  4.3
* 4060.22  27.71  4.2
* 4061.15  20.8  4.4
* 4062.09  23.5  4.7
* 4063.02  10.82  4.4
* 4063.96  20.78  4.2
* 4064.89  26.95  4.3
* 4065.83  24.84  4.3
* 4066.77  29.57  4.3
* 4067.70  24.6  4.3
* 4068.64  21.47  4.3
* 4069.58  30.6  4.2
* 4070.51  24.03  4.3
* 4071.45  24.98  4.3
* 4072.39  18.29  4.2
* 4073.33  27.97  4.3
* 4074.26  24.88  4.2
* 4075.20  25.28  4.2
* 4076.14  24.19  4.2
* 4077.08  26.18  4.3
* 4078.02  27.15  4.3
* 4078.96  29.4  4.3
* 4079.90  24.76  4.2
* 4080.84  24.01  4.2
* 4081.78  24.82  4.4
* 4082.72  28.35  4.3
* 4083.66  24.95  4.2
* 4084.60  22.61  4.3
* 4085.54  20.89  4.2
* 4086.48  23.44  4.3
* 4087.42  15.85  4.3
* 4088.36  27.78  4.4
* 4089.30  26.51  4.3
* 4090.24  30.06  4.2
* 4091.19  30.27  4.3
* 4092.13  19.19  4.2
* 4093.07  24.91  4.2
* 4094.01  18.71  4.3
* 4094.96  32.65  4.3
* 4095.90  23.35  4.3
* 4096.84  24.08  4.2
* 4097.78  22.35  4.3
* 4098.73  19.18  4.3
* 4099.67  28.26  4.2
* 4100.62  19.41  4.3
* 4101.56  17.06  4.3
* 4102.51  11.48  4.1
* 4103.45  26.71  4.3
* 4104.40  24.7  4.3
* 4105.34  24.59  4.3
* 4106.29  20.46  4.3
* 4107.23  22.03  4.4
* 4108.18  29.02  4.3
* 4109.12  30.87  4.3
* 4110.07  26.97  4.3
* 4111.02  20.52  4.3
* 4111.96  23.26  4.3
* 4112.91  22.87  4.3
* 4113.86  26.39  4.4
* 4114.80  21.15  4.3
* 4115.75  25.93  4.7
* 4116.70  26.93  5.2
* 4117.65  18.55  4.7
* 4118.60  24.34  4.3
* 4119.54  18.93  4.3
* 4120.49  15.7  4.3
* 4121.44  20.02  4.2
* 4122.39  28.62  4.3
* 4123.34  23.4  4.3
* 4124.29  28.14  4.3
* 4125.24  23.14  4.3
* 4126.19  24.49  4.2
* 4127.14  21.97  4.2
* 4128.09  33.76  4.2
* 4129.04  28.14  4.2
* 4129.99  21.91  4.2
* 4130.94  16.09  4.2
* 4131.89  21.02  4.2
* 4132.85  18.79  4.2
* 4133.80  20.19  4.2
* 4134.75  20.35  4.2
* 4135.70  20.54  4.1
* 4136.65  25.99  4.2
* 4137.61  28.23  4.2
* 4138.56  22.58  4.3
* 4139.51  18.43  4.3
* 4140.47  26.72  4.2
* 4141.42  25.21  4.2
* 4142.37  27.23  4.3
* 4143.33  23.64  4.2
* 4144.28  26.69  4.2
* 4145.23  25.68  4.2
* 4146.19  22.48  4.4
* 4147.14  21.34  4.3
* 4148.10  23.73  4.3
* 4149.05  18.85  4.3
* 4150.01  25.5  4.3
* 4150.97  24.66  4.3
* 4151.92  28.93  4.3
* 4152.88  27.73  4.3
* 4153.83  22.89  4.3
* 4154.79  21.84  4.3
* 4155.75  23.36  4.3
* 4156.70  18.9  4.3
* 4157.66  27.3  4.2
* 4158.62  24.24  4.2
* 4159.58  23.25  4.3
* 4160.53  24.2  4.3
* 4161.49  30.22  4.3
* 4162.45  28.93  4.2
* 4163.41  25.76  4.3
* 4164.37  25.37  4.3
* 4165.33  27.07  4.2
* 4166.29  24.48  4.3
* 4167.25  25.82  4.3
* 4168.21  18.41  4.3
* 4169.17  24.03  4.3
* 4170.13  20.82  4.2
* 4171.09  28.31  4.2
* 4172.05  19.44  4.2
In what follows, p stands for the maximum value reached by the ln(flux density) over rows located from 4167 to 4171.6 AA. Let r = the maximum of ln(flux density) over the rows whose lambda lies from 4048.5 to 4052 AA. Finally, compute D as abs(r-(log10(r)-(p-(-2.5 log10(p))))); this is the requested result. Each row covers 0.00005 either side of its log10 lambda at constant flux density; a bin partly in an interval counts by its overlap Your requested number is 7.53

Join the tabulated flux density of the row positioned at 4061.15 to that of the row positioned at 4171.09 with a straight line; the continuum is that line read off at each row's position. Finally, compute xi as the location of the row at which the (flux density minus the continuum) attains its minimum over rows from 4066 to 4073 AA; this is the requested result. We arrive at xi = 4072.39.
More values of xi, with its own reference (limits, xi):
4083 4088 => 4087.42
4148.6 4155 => 4149.05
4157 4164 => 4159.58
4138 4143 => 4139.51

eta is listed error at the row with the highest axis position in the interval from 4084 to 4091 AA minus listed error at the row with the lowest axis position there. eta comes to -0.10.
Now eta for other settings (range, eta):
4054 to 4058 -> -0.20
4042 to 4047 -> 0.10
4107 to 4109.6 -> -0.10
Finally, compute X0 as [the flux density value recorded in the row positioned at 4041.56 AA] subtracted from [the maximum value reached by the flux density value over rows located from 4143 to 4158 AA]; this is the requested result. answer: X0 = 3.7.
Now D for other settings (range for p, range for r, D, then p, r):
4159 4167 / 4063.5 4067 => 7.60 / 3.41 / 3.39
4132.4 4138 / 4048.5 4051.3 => 7.53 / 3.34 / 3.41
